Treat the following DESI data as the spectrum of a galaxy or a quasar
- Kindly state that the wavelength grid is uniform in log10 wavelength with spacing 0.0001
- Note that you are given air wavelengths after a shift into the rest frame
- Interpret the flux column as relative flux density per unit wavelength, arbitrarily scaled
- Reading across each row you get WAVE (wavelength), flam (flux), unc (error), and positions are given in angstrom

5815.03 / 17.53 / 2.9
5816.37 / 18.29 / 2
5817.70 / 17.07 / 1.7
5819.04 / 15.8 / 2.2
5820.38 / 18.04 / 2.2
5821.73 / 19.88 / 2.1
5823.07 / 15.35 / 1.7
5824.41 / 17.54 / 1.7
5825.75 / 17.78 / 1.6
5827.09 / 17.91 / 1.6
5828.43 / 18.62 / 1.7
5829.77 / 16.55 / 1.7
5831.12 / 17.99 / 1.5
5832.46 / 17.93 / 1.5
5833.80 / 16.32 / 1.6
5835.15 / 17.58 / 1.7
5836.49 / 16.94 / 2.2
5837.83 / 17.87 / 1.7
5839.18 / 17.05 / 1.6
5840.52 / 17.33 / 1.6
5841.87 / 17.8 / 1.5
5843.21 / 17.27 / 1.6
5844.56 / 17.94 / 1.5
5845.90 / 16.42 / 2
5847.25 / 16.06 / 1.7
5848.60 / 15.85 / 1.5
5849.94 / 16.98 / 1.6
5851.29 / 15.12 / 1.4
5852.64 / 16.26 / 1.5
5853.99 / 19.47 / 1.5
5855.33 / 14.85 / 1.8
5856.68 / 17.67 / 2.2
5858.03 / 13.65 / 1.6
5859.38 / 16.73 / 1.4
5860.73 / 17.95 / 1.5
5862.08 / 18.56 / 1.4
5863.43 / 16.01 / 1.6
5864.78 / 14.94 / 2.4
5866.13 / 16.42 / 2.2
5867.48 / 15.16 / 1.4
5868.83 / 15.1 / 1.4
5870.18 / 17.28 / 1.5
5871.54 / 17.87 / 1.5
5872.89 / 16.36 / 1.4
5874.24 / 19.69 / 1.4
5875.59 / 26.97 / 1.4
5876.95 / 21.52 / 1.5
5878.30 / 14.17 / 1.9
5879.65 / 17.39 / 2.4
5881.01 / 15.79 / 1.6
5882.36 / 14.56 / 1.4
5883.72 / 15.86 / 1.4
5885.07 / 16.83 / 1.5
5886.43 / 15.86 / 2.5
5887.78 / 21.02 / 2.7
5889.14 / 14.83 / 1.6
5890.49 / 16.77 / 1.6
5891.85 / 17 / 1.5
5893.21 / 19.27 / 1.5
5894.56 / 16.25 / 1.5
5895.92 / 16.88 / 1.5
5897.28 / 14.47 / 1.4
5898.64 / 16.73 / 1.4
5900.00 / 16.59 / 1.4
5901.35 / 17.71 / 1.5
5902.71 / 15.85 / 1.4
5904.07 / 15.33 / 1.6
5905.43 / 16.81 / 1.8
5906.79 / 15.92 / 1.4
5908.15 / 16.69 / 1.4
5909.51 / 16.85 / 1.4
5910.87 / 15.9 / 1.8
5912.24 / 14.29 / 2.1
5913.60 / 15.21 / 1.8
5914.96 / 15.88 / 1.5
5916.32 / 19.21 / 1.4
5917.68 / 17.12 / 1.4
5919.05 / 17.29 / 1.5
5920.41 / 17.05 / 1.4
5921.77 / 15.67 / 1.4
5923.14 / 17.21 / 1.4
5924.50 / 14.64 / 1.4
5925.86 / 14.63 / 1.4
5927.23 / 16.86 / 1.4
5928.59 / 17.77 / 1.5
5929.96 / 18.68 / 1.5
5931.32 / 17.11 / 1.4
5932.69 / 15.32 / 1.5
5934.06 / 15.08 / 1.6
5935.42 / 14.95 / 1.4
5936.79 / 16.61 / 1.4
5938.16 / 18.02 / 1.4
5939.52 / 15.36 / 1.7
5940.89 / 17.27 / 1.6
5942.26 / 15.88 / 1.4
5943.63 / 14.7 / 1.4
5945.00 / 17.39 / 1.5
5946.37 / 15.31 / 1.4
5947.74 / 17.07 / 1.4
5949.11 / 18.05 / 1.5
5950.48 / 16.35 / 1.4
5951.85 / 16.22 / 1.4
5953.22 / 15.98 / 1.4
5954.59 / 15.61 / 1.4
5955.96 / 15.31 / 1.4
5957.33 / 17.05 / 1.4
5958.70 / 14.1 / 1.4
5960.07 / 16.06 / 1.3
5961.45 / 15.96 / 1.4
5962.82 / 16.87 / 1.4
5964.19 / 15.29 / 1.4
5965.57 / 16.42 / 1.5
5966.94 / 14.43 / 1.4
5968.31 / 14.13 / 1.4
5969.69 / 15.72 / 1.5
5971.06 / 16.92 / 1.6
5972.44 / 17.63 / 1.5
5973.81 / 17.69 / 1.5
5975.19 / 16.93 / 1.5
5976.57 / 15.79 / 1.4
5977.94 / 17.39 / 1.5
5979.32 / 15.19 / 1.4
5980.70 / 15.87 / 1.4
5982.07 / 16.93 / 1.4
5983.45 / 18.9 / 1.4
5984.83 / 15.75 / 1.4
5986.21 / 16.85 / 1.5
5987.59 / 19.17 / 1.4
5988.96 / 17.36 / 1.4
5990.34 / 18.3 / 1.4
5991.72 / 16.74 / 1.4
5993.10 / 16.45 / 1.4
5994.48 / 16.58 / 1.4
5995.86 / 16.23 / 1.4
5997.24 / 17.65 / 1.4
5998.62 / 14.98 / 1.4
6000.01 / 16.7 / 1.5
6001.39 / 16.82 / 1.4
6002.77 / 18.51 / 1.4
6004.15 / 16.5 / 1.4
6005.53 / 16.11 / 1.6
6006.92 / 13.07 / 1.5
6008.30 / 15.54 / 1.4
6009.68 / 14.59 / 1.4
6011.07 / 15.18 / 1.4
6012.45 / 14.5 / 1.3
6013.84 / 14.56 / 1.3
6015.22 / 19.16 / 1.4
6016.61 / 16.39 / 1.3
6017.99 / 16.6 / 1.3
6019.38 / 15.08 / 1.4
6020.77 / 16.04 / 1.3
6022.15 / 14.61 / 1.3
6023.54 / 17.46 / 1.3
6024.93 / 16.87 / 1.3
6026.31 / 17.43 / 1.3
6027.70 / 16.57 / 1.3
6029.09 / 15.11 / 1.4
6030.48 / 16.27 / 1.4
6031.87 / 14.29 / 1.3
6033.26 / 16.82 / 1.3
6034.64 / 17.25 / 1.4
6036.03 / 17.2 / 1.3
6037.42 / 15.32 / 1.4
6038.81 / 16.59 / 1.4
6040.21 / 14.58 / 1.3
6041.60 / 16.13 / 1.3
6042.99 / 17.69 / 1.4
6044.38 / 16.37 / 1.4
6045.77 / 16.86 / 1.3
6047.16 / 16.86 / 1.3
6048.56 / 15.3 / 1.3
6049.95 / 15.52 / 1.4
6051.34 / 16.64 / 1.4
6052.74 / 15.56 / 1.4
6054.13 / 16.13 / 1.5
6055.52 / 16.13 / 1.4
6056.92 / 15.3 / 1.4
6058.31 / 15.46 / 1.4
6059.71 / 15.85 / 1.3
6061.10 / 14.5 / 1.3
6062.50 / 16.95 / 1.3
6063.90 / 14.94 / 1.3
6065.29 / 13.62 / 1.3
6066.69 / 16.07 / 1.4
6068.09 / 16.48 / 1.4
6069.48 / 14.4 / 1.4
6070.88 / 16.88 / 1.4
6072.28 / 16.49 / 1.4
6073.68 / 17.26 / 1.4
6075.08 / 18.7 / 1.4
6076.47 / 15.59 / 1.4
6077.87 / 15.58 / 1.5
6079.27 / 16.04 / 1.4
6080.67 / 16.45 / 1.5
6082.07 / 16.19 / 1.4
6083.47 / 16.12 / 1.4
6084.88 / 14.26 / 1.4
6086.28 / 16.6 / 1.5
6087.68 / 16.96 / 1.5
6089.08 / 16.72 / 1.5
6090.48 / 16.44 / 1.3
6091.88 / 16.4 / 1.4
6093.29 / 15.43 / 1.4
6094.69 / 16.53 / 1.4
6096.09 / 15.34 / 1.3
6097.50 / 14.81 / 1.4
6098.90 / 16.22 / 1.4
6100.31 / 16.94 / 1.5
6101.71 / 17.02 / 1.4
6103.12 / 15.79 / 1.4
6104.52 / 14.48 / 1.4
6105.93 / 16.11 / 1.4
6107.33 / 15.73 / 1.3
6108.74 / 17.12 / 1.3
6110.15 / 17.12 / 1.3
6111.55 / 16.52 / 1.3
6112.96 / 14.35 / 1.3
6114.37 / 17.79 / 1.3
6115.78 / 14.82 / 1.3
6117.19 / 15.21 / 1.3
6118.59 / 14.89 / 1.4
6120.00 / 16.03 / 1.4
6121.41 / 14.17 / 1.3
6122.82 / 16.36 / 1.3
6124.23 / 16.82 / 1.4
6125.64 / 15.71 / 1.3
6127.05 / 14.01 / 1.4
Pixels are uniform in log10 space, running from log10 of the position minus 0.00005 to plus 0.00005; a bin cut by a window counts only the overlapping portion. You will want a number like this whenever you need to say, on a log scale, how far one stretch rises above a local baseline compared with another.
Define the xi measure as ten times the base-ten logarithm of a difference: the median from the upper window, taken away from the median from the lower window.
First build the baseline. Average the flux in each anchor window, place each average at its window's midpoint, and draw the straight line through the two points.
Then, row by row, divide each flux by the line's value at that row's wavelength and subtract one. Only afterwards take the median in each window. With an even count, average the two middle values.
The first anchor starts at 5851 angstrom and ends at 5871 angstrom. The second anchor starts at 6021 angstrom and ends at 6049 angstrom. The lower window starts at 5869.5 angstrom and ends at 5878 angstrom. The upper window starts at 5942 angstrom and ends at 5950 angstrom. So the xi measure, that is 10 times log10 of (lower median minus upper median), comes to -8.6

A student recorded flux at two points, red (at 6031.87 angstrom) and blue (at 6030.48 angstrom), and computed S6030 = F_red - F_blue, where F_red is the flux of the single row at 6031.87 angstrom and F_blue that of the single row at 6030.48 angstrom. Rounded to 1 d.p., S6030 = -2.0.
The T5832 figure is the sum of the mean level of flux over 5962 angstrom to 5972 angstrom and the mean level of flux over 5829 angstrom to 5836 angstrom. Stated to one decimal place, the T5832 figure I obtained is 33.0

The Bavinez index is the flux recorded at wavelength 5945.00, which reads 17.39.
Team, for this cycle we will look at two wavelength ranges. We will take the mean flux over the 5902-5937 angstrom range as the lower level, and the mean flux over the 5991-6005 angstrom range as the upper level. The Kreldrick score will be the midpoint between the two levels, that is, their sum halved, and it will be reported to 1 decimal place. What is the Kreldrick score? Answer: 16.5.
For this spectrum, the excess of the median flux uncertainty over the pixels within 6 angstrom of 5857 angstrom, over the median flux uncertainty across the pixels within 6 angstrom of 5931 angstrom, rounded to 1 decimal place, 0.1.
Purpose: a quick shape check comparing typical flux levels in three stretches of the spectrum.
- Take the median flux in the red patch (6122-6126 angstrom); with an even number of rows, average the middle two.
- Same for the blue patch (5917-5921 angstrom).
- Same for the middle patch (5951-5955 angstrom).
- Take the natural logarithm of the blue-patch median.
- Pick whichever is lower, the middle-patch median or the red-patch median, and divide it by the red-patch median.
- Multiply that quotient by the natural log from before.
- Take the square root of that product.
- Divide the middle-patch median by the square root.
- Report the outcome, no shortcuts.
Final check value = 9.6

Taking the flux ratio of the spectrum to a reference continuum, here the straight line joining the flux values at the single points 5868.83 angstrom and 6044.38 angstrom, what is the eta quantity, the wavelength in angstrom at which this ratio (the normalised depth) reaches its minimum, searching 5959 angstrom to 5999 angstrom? 5968.31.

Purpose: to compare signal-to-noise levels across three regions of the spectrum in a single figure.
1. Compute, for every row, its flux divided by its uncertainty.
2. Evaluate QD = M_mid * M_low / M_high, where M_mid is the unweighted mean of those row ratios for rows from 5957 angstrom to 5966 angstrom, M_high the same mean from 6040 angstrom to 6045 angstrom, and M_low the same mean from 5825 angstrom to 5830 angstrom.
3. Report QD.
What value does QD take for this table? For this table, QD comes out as 10.2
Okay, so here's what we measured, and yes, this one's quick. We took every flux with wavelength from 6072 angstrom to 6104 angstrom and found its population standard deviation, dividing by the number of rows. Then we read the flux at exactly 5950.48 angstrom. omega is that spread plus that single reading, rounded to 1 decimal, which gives 17.2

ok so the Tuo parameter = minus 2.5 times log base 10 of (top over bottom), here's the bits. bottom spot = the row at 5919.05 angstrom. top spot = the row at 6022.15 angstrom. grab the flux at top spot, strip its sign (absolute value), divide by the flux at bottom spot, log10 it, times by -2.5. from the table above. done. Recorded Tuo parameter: 0.18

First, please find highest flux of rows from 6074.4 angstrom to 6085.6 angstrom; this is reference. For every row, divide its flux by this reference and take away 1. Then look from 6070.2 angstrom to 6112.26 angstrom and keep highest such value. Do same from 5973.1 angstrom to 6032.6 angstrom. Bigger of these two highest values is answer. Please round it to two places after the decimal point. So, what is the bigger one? 0.03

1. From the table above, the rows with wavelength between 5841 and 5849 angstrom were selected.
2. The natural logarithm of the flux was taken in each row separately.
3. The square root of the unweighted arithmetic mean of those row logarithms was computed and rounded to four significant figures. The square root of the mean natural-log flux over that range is 1.681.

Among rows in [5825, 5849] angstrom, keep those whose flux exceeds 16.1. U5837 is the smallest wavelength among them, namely 5825.75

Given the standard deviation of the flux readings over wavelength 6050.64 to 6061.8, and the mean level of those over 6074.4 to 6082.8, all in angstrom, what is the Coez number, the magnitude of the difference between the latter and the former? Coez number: 15.8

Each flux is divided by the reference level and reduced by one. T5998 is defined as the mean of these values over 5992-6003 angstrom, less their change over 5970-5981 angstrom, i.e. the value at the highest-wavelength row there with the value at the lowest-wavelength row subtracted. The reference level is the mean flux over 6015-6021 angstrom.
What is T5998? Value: 0.07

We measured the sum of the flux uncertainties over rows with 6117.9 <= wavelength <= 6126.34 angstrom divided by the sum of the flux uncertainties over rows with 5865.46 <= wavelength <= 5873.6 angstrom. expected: 0.86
